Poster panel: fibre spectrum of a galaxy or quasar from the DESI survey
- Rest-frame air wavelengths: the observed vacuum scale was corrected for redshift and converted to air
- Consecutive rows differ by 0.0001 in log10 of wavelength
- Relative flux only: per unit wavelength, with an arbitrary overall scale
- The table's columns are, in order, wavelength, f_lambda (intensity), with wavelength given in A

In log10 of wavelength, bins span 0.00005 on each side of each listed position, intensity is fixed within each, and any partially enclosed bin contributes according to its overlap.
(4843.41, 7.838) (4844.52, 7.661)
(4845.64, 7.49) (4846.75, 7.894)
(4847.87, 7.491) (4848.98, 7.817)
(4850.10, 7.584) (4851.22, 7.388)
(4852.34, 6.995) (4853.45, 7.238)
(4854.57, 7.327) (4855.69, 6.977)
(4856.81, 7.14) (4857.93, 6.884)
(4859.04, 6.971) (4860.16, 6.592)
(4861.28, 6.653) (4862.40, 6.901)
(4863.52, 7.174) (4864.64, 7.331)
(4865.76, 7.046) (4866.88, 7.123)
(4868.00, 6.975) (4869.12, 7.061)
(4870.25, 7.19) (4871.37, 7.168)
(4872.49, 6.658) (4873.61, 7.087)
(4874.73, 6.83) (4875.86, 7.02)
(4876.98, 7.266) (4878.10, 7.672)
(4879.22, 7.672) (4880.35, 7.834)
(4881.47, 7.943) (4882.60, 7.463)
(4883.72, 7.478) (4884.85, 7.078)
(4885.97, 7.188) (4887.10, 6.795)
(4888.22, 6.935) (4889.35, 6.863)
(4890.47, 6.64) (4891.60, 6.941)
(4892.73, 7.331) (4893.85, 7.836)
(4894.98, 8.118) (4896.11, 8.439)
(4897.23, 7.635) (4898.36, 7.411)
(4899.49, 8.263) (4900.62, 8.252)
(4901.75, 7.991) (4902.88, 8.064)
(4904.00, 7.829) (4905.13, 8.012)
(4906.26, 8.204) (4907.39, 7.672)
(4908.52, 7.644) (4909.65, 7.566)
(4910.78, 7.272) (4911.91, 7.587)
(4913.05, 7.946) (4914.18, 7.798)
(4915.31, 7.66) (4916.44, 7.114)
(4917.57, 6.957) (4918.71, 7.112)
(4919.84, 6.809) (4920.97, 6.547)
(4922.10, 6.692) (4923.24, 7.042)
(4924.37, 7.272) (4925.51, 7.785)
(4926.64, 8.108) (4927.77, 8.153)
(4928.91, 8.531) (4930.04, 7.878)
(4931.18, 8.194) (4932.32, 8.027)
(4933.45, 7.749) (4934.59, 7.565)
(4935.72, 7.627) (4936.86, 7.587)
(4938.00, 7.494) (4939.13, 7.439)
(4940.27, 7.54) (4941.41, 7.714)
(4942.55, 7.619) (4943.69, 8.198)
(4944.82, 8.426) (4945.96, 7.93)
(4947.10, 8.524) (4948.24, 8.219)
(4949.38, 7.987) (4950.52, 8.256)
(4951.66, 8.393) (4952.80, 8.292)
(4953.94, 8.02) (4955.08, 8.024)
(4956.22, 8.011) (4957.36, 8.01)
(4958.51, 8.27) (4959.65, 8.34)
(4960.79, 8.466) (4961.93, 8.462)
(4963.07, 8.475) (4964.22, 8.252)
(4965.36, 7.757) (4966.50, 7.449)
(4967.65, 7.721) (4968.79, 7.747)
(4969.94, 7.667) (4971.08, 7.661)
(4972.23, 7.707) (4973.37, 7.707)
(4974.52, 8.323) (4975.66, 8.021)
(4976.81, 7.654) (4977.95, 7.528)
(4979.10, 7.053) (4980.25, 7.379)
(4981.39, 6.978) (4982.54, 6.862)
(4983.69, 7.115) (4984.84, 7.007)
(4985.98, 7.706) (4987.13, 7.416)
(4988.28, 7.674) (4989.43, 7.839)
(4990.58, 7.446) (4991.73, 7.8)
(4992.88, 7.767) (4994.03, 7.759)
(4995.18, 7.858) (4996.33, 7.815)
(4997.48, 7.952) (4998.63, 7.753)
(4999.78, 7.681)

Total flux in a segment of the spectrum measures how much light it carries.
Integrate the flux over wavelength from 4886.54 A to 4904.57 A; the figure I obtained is 137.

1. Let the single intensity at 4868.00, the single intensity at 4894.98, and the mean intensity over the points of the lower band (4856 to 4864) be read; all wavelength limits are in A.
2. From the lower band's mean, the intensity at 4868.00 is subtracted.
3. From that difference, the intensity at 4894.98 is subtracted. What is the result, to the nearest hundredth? -8.19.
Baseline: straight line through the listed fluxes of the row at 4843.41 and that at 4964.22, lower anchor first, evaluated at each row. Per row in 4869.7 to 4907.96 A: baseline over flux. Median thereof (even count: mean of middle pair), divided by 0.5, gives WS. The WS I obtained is 2.13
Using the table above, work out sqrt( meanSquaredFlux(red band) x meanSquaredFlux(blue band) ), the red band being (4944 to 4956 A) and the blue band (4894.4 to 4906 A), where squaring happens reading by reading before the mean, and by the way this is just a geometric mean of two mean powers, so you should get 65.7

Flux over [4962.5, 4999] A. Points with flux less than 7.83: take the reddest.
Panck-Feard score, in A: 4998.63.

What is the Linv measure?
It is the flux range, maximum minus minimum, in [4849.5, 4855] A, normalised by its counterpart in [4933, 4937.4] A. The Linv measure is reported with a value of 3.20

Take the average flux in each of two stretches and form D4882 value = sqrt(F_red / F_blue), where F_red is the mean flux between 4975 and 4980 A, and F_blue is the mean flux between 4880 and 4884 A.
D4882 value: 0.99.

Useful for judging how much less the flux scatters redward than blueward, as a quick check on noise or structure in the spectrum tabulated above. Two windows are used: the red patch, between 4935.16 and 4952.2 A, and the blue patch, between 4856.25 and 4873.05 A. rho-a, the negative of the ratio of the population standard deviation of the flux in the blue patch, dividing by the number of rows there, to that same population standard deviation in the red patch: -0.58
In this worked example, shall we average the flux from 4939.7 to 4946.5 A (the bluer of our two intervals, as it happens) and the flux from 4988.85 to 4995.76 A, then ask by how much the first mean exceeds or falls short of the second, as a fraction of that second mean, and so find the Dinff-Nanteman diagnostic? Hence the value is 0.02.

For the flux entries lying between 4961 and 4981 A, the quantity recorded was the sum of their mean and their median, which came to 15.5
